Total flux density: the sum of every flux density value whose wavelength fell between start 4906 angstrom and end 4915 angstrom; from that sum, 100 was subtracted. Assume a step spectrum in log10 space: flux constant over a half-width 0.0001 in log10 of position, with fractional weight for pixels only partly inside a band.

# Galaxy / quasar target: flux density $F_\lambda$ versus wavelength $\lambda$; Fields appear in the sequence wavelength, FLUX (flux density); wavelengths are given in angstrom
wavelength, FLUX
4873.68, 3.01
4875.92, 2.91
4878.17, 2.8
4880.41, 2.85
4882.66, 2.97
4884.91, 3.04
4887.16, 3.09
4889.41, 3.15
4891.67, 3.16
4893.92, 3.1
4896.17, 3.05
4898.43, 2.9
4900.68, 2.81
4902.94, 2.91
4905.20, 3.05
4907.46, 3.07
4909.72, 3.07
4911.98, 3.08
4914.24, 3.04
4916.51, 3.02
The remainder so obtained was -87.7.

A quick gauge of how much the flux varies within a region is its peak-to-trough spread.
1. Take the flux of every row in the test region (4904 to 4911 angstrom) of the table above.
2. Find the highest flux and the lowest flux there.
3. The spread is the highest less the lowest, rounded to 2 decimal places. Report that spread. 0.02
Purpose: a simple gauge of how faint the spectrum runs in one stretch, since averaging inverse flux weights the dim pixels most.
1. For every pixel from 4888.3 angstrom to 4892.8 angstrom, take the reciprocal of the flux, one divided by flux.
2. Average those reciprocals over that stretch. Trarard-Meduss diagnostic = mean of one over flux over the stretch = 0.317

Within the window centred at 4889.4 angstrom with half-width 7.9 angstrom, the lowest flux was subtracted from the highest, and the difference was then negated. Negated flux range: -0.19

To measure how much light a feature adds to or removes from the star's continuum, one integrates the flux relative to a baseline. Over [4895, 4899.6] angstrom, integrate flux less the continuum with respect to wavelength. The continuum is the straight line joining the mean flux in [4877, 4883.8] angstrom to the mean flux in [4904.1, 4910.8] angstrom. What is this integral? -0.1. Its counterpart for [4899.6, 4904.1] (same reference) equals -0.7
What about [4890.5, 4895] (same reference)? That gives 0.8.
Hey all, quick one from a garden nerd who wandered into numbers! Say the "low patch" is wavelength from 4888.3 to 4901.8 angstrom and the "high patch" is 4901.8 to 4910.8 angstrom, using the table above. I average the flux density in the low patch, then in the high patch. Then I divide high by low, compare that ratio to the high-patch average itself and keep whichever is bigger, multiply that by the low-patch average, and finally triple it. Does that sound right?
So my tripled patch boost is 27.5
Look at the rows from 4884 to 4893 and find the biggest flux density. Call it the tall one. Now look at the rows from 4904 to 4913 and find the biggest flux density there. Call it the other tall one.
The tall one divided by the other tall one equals 1.03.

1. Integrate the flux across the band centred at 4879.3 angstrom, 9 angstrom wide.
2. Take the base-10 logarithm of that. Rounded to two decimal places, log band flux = 1.41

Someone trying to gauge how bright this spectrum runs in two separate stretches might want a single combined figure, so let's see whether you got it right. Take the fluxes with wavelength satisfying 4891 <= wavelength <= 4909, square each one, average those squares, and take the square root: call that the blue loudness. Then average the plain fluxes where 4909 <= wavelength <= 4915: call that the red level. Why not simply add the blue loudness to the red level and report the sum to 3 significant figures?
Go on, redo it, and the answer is 6.07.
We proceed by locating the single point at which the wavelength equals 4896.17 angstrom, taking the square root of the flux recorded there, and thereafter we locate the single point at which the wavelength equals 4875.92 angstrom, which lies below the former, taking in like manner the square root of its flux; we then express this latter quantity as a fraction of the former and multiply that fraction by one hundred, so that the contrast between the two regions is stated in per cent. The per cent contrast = 98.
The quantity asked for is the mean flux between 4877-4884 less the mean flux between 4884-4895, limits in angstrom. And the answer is -0.23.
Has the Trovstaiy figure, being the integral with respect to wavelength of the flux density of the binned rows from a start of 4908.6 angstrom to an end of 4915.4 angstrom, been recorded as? 20.8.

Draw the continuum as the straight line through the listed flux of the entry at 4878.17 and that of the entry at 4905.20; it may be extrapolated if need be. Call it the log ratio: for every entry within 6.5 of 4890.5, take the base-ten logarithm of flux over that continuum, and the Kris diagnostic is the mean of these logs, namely 0.027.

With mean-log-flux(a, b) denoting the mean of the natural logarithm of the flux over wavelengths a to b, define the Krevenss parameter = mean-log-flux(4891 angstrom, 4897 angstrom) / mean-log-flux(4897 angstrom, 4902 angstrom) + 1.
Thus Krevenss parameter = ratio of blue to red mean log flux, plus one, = 2.08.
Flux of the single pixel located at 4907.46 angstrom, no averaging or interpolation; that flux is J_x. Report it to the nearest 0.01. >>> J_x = 3.07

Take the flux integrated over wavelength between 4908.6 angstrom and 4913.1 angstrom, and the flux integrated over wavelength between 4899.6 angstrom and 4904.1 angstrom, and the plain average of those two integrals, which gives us 13.4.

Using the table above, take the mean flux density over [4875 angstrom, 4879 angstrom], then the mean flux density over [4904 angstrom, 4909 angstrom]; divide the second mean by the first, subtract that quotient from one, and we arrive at -0.072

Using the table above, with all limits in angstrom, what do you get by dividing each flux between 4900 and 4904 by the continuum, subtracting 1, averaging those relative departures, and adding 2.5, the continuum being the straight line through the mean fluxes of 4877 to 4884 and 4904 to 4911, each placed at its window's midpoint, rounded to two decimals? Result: 2.45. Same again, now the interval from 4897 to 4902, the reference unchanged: 2.45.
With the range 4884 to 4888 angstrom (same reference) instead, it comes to 2.55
